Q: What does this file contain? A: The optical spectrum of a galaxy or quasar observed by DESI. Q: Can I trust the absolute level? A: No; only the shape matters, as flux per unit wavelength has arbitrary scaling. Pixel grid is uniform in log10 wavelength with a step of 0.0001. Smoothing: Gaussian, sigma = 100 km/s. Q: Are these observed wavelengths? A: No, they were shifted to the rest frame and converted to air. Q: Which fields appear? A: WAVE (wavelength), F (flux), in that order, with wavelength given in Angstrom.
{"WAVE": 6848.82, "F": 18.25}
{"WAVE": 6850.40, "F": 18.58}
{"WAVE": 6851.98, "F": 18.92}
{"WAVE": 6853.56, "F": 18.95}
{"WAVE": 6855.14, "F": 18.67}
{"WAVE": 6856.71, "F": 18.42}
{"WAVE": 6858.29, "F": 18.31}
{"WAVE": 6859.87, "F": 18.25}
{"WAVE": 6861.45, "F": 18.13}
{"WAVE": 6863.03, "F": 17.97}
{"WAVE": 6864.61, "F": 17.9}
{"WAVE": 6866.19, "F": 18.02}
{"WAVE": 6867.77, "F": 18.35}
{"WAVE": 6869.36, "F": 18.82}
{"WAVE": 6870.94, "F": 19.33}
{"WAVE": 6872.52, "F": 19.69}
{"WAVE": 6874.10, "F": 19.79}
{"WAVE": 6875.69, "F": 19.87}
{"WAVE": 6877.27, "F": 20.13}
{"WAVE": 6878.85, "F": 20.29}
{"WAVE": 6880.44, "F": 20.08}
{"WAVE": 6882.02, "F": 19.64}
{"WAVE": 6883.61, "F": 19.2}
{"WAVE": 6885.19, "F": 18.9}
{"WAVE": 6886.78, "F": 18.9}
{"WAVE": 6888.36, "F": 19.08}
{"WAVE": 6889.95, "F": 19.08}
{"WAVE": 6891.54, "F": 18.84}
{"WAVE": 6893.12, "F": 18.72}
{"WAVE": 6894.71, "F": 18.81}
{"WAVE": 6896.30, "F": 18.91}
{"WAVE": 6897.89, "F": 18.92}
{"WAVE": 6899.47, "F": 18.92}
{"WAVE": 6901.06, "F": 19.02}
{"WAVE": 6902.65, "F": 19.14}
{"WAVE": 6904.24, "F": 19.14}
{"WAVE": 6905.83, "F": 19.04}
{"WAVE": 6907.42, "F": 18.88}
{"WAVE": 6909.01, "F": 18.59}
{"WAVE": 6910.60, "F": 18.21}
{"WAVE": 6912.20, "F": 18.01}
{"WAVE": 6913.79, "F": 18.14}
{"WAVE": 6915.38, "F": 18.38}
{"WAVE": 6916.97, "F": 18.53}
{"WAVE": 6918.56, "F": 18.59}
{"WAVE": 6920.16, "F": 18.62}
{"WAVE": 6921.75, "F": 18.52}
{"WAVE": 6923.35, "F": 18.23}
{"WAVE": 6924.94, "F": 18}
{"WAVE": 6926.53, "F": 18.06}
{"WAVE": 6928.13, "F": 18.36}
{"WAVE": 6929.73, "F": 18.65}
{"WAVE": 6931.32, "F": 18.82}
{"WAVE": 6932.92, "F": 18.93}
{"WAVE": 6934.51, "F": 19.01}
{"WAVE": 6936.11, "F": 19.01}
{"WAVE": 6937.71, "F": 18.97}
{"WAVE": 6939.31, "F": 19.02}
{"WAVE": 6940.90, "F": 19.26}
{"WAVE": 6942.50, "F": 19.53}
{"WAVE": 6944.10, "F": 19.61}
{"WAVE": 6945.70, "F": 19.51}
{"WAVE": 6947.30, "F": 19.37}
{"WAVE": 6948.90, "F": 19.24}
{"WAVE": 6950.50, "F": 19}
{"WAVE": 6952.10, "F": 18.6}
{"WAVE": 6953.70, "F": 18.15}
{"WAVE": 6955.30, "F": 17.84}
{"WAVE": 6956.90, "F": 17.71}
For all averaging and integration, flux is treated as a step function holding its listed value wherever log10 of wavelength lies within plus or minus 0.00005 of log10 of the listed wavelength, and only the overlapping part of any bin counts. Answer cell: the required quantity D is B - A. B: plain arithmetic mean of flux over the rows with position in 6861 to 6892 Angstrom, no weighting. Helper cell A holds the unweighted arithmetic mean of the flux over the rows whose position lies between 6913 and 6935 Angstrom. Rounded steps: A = 18.5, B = 19.1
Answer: 0.61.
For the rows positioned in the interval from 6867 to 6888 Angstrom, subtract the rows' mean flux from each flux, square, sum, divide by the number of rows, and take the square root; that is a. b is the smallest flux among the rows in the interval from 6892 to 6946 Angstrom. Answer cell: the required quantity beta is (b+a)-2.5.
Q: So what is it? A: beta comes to 16.07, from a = 0.57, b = 18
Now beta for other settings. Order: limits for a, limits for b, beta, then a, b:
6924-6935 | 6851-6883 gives 15.78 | 0.38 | 17.9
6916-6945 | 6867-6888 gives 16.29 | 0.44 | 18.35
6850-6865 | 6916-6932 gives 15.85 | 0.35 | 18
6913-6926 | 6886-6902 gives 16.43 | 0.21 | 18.72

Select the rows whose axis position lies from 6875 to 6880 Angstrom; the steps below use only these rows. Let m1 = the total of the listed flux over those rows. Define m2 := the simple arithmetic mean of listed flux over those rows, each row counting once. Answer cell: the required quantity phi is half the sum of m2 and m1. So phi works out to 40.2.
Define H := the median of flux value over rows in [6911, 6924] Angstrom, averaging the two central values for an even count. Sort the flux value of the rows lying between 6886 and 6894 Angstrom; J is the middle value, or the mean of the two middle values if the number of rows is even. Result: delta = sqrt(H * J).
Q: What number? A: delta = 18.7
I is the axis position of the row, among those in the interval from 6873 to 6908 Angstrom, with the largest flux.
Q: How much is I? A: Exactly 6878.85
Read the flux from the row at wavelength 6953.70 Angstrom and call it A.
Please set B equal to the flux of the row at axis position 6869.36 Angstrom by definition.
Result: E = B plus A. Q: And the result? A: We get 36.97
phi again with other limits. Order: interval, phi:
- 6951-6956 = 36.4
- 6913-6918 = 36.7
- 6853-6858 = 37.4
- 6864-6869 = 36.2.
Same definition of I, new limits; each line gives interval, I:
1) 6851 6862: 6853.56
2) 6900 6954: 6944.10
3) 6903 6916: 6904.24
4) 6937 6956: 6944.10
